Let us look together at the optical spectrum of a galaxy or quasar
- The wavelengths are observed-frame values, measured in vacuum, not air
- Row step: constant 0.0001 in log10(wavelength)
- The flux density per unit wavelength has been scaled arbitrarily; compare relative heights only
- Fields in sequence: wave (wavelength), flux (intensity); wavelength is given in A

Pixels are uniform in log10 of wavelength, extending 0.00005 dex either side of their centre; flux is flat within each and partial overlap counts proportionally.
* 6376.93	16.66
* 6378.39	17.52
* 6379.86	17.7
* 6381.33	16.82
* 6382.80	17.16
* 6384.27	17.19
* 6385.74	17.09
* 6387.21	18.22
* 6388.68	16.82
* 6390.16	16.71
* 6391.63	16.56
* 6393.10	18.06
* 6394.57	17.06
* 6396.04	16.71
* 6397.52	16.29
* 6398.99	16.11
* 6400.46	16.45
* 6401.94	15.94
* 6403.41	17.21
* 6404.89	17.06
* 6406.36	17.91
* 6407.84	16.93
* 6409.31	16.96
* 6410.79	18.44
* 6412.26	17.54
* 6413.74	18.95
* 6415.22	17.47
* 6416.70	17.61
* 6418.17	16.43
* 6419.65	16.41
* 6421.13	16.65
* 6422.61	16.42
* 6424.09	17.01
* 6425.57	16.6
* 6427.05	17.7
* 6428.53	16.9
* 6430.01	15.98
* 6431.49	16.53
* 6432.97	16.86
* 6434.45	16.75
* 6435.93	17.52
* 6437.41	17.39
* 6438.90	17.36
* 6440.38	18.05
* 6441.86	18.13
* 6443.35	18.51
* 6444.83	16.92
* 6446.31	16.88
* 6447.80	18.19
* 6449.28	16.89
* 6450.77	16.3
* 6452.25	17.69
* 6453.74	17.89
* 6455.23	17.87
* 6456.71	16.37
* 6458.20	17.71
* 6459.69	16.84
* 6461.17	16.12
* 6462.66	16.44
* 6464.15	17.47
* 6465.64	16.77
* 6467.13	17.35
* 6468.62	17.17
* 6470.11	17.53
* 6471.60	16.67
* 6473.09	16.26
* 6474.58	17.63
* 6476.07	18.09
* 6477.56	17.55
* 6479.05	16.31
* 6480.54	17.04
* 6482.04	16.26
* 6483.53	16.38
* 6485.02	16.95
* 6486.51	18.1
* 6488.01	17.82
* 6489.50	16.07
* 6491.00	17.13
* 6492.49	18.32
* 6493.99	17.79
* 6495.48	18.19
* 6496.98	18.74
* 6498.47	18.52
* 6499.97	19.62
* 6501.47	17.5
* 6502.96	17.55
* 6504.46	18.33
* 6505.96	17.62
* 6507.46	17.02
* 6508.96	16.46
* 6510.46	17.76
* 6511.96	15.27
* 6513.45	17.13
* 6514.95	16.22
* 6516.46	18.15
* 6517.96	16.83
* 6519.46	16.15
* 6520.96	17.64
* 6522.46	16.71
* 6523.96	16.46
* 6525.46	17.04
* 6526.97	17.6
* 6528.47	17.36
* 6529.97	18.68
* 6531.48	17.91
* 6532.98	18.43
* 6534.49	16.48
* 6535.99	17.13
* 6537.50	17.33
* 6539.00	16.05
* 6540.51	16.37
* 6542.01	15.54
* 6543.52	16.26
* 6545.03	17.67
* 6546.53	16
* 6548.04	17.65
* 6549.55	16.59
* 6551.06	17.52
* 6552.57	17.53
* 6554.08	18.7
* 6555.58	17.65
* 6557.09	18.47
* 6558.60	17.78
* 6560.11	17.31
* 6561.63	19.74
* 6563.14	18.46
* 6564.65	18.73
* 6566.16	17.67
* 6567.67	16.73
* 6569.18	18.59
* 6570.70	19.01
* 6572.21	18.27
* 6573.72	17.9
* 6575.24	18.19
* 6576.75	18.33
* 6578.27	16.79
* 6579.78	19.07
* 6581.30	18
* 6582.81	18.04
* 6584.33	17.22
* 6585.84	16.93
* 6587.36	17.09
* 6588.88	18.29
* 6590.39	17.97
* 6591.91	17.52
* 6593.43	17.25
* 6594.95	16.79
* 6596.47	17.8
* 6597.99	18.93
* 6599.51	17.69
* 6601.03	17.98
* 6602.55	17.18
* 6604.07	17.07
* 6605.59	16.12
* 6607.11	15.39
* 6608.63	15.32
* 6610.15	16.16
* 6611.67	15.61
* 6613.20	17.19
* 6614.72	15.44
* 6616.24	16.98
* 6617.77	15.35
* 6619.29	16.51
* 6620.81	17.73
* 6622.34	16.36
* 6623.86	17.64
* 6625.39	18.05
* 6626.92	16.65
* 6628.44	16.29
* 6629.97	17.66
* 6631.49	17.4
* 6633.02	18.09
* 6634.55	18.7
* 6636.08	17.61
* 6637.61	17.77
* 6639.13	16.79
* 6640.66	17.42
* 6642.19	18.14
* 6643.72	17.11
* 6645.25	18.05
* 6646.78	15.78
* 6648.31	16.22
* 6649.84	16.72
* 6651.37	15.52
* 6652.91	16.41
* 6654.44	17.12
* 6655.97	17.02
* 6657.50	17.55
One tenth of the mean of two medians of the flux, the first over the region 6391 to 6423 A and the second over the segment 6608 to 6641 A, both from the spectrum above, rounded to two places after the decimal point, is 1.70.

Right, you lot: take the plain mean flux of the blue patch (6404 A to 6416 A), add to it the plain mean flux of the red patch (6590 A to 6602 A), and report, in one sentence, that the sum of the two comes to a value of 35.4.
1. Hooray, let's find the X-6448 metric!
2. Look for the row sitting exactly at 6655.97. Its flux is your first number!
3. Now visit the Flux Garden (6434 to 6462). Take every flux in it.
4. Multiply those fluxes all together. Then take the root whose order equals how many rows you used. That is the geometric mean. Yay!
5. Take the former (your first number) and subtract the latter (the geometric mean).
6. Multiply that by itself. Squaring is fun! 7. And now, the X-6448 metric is 0.09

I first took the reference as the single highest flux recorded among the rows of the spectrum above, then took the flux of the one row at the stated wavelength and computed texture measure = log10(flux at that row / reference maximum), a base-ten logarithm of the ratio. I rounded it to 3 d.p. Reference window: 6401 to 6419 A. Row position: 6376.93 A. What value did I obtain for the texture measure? -0.056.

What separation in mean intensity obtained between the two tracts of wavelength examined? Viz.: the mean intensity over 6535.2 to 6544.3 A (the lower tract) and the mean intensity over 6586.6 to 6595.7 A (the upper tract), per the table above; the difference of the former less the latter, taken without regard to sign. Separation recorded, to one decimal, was 1.0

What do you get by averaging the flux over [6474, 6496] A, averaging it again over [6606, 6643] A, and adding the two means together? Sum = 34.2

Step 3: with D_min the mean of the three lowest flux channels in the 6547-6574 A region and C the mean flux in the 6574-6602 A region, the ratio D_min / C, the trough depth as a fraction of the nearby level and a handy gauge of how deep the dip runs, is 0.950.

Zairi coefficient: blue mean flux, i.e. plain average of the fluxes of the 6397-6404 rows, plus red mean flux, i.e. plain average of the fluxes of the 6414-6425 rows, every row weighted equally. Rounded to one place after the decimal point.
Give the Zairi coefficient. 33.3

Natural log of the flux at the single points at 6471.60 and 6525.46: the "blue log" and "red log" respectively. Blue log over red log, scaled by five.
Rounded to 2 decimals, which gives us 4.96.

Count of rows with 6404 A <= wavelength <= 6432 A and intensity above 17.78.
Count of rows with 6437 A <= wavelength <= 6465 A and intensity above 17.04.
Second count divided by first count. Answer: 3.7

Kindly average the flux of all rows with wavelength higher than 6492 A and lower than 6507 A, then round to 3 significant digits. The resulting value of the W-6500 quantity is 18.2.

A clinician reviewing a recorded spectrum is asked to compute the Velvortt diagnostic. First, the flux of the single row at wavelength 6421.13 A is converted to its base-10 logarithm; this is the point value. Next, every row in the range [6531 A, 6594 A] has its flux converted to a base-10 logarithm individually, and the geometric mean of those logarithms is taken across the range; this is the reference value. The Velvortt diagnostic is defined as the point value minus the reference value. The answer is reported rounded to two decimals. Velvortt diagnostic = -0.02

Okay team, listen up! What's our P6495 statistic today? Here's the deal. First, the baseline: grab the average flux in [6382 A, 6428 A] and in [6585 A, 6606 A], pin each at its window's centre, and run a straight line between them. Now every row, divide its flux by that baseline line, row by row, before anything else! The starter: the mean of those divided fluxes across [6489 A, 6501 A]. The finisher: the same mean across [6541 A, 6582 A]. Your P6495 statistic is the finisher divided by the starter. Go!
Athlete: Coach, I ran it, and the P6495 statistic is 0.98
